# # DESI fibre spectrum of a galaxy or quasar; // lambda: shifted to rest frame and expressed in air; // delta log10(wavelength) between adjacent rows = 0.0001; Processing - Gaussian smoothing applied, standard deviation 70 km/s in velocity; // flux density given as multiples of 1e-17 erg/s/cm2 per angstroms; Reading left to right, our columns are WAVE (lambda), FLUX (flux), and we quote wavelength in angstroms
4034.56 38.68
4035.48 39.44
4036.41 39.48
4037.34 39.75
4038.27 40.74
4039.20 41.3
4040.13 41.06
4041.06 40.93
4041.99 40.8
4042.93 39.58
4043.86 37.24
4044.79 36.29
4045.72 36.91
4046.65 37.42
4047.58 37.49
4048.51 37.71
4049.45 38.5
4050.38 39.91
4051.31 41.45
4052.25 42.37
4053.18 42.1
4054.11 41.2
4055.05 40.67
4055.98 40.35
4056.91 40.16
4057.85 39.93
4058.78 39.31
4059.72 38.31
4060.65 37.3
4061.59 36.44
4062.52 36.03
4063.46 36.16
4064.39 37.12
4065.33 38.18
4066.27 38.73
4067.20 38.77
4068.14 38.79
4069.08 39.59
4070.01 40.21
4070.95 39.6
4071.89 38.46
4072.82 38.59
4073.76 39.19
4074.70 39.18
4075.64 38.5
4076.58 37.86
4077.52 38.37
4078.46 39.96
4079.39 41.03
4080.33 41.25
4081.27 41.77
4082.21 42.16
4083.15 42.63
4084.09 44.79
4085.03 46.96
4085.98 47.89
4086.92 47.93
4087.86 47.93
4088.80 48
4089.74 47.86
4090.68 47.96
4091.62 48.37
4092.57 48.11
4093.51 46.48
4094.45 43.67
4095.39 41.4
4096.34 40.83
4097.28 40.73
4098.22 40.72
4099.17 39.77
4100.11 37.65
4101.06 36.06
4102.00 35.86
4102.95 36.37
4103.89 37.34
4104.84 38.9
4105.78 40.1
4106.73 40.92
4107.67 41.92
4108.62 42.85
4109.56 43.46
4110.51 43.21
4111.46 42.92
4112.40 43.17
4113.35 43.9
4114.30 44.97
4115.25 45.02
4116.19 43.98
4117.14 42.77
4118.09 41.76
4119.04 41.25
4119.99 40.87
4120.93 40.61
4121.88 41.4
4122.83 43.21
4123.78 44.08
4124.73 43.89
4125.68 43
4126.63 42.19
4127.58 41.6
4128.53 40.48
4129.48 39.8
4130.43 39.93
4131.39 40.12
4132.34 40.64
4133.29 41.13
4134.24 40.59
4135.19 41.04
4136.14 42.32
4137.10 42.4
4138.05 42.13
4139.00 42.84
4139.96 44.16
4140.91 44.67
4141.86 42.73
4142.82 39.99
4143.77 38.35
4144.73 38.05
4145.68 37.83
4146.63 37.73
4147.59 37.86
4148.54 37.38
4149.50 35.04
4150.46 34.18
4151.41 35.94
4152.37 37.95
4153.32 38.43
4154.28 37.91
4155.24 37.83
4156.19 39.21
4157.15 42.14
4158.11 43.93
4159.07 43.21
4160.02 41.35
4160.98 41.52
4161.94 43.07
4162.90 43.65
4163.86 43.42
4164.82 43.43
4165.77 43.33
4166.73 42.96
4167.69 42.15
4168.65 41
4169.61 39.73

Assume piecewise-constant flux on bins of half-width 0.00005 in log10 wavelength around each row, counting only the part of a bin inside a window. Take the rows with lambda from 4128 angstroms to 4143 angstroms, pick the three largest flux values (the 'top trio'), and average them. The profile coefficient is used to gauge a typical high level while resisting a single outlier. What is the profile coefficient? 43.9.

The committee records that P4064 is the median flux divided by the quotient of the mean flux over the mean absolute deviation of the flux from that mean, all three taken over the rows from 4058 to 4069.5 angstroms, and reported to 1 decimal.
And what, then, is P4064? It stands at 1.1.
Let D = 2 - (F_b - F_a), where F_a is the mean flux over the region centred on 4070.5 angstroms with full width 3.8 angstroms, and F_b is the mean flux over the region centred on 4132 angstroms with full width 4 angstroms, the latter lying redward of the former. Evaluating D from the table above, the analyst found 1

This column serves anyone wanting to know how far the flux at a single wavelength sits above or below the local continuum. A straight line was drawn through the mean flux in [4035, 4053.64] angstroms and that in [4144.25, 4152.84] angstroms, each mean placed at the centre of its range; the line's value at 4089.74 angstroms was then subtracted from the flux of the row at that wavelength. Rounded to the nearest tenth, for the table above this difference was 9.5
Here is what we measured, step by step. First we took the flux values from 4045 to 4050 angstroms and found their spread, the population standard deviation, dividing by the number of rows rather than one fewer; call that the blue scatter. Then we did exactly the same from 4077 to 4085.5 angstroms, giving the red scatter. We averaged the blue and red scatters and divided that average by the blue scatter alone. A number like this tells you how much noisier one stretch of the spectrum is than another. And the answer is 2.8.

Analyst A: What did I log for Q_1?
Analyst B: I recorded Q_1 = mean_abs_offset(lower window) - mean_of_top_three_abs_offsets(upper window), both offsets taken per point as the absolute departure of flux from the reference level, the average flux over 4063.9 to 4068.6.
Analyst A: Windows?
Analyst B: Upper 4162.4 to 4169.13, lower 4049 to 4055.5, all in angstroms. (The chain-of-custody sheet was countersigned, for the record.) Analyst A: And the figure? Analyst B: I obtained -2.6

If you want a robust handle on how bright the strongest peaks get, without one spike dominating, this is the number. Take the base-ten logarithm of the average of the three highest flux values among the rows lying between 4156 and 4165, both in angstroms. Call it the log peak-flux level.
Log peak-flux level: 1.64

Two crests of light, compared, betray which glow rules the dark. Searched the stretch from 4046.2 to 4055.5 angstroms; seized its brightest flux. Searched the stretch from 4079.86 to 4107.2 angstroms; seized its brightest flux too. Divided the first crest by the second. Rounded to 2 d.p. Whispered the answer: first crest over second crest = 0.88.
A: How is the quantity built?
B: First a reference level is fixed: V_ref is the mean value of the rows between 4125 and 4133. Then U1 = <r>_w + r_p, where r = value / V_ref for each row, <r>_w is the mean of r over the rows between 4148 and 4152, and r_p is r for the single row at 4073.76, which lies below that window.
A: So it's 1.83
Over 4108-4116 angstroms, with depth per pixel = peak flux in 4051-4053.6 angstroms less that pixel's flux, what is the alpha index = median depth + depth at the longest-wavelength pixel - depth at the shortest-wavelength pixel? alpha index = -3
